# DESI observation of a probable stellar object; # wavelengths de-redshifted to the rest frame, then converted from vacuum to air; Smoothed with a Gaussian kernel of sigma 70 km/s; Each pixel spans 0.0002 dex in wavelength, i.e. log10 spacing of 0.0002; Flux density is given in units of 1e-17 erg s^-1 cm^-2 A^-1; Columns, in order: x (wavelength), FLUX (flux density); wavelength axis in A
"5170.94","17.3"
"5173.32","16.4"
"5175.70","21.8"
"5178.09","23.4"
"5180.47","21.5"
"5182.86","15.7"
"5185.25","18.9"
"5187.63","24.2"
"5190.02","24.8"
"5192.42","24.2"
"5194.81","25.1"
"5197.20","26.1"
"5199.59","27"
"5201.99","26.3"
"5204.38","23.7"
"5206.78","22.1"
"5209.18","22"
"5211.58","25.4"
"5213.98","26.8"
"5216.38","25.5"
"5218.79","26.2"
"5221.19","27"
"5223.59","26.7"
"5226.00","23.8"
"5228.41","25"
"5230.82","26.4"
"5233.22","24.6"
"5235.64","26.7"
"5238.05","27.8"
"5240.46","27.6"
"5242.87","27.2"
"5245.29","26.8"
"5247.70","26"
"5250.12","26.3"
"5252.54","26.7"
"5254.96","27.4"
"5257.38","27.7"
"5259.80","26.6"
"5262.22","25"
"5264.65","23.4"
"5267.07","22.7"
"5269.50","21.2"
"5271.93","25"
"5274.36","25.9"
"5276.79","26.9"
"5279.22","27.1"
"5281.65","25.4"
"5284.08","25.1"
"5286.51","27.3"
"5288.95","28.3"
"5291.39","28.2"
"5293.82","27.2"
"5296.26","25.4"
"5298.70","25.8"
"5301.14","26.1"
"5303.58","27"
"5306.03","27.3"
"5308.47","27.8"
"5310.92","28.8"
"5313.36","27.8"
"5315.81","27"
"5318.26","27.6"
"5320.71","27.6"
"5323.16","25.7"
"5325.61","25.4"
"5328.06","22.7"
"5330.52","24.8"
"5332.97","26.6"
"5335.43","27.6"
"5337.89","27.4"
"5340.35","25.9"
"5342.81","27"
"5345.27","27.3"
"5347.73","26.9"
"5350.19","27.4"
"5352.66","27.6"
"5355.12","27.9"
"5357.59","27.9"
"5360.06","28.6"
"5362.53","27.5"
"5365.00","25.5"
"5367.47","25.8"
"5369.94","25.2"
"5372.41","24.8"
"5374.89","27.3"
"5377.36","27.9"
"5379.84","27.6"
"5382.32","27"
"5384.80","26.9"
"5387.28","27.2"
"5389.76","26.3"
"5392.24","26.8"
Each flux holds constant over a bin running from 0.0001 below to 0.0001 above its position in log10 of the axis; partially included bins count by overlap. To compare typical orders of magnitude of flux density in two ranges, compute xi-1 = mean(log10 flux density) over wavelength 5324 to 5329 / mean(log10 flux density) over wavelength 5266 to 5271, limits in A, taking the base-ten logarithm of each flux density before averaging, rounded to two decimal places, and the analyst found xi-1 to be 1.03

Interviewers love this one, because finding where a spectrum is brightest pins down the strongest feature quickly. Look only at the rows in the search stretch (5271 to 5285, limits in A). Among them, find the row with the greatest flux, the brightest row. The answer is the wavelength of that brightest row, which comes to 5279.22 A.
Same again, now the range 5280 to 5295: 5288.95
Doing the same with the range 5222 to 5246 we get 5238.05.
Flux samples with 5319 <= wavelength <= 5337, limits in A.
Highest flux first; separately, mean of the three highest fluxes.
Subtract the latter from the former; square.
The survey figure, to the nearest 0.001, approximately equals 0.111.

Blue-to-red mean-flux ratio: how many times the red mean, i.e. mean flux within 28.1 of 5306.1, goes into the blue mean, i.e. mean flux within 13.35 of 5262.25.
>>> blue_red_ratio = 0.949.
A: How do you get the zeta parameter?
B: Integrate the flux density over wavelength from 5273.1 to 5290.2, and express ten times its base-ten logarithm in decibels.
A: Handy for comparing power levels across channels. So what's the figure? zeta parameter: 26.6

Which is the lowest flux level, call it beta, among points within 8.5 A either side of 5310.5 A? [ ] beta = 27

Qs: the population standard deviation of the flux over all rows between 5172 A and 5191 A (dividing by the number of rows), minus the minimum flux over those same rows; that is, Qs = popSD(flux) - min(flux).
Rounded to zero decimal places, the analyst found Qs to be -12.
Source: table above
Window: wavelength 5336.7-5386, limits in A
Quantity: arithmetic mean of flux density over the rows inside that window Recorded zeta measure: 27.0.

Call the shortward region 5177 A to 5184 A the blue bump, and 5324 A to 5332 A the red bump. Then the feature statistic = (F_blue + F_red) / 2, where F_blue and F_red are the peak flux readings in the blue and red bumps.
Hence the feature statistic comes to 24.4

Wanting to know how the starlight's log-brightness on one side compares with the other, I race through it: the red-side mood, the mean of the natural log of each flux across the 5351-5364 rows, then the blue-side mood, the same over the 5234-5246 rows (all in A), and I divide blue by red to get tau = 0.99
